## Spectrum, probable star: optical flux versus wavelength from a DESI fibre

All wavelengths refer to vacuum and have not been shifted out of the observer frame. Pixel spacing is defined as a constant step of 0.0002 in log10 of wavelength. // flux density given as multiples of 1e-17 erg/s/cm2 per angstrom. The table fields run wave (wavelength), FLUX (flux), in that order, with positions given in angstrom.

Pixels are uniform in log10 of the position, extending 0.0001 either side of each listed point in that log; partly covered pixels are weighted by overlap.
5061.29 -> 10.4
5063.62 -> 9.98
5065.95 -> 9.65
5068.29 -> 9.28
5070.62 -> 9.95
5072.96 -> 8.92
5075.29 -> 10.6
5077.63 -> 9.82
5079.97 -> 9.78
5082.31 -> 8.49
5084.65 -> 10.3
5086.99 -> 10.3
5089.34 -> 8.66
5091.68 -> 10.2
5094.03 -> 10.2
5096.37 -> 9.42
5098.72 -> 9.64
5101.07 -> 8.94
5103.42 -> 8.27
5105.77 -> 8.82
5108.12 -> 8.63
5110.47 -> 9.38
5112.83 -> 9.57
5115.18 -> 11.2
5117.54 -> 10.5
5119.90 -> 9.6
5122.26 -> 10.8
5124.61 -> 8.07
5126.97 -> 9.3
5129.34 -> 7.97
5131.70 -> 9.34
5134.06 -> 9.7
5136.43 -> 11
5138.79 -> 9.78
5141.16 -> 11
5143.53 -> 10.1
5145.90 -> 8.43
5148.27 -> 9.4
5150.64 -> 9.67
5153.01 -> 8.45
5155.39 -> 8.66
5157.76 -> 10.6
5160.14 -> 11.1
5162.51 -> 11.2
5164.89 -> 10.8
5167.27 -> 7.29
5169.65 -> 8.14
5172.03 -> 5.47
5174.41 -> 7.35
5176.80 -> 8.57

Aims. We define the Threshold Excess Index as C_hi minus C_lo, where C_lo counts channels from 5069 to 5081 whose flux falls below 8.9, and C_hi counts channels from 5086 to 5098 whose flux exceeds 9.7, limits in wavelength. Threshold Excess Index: 3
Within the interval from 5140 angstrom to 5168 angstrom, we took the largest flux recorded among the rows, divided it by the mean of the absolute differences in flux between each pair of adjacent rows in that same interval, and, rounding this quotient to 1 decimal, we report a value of 10.5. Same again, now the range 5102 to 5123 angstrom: 14.7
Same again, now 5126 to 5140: 9.9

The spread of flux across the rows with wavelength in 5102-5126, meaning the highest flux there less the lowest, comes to 3.13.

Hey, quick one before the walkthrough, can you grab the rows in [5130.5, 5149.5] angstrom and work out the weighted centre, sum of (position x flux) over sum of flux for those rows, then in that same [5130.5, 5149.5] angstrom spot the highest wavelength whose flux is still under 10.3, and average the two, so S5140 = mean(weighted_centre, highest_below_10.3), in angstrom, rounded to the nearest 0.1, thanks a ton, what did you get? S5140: 5144.1 angstrom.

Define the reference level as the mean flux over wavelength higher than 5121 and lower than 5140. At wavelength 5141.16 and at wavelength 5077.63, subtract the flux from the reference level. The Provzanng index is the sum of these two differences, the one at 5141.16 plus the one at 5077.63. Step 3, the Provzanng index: -1.8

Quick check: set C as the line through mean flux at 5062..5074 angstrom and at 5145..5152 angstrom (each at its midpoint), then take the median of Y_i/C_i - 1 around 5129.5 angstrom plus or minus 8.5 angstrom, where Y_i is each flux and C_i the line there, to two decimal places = 0.01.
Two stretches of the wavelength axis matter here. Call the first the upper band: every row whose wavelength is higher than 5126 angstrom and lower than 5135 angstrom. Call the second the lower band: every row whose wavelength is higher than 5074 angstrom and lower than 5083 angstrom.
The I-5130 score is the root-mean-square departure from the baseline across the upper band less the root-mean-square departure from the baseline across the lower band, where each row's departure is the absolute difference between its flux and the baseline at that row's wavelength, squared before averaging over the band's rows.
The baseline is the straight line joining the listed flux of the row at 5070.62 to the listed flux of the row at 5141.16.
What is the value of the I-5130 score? 1.0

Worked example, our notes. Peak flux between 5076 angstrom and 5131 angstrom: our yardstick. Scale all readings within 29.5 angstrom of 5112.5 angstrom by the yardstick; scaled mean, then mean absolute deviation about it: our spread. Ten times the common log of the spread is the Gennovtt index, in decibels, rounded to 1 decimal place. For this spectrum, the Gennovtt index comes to -11.9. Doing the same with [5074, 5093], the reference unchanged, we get -12.7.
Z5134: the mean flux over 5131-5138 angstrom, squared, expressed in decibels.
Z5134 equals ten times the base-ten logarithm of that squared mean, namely 20.0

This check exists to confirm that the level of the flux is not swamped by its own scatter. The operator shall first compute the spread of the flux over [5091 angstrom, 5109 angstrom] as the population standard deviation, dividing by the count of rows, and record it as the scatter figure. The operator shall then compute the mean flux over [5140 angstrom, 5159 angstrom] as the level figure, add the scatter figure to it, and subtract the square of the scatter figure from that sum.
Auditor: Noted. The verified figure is 9.8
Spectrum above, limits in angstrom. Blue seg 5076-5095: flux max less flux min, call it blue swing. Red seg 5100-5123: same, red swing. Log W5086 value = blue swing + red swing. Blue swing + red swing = 4.7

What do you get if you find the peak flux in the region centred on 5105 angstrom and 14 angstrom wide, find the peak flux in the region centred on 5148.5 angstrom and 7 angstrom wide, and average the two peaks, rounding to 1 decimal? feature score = 9.7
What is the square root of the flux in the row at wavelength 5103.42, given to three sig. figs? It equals 2.88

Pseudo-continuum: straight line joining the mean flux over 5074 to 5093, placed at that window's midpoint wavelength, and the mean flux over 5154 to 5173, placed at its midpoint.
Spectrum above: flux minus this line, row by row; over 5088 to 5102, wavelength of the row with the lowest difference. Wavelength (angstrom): 5089.34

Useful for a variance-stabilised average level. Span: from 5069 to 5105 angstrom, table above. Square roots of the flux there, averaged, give 3.09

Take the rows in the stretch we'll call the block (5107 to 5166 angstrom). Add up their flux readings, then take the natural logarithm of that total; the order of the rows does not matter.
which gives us 5.5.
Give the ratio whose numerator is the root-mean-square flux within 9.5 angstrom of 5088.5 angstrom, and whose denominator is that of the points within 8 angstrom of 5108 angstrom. 1.04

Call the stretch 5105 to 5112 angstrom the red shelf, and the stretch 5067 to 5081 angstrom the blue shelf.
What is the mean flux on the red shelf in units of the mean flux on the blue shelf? 0.92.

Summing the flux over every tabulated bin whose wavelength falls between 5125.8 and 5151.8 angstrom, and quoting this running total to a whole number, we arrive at 106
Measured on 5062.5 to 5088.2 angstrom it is 107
